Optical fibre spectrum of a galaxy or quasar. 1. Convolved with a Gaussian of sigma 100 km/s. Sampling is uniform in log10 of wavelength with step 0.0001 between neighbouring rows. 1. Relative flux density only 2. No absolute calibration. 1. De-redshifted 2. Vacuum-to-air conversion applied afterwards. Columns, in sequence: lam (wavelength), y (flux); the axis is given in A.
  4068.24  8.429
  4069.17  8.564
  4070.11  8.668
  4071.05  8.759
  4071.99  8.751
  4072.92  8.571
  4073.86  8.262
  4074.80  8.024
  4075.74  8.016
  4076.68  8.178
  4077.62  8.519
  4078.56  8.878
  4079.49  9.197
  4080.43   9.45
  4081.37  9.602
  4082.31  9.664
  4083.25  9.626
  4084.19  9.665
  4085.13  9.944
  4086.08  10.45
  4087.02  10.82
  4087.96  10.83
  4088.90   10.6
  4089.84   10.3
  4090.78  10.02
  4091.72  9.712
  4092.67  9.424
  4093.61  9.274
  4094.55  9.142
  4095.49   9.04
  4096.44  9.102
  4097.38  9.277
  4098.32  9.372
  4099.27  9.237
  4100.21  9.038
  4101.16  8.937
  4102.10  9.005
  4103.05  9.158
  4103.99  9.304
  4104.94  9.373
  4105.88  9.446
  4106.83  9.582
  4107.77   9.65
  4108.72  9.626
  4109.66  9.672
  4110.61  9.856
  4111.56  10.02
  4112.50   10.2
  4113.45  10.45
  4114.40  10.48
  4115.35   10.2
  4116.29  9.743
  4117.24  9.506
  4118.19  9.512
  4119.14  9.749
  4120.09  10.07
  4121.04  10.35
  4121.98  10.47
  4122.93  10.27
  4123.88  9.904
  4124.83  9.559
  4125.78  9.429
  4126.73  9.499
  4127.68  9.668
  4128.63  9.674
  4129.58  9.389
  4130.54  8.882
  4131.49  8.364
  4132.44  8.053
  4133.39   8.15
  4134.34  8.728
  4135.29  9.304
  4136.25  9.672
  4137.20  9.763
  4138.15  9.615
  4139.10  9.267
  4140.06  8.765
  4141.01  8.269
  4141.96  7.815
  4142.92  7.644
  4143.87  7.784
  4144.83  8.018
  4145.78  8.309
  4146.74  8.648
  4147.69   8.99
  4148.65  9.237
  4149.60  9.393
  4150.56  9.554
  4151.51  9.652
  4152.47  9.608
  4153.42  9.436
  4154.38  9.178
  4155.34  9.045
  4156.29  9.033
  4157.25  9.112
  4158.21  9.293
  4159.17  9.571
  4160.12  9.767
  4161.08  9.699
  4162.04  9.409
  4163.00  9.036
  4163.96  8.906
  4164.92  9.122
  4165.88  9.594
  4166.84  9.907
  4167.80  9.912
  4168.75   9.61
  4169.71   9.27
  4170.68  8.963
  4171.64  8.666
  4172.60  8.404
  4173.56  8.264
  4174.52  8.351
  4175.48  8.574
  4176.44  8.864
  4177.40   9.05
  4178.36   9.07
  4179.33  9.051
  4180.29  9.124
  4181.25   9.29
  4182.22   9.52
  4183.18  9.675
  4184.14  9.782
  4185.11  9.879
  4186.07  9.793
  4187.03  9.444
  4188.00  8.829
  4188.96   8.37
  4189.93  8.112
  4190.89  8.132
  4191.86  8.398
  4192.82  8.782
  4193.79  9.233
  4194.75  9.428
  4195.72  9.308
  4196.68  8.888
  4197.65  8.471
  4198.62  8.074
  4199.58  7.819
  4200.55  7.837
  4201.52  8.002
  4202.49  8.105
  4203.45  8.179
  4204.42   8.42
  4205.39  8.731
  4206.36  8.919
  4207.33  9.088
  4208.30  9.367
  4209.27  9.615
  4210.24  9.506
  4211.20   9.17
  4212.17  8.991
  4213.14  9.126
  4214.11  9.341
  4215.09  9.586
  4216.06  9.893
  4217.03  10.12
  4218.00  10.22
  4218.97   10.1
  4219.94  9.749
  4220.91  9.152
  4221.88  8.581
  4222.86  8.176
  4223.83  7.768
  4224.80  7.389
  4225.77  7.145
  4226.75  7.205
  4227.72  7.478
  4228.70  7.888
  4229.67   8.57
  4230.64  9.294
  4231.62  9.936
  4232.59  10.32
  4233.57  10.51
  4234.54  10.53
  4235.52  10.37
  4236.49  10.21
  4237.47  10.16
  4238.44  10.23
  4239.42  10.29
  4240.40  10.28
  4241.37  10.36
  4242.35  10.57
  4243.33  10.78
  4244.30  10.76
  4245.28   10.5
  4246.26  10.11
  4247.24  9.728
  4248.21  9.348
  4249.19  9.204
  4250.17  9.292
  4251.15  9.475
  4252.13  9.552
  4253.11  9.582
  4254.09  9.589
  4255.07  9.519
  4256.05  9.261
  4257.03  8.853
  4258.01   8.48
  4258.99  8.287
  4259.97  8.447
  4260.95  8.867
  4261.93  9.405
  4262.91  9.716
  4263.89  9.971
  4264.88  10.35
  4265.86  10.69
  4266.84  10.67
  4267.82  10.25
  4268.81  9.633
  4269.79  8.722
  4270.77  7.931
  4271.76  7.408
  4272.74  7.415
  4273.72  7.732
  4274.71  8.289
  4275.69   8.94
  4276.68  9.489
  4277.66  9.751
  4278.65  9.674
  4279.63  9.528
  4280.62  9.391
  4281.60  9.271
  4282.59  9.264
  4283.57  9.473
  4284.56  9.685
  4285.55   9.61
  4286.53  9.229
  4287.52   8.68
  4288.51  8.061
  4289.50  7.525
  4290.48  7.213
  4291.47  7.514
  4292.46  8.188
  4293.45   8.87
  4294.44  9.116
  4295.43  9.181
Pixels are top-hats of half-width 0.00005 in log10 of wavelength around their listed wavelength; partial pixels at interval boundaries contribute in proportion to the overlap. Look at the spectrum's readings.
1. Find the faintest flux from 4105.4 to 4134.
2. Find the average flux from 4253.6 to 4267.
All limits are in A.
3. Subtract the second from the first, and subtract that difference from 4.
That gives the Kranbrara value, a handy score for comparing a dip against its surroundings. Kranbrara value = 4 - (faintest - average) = 5.4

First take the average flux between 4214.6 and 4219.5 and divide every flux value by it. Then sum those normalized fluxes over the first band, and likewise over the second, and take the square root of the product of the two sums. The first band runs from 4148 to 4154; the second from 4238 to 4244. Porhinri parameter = 5.97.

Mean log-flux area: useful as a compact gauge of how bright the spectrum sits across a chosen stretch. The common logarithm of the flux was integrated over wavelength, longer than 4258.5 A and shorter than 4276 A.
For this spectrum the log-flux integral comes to 17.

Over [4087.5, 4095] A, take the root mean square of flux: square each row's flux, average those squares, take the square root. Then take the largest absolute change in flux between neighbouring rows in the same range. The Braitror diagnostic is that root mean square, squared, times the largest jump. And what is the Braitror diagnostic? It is 30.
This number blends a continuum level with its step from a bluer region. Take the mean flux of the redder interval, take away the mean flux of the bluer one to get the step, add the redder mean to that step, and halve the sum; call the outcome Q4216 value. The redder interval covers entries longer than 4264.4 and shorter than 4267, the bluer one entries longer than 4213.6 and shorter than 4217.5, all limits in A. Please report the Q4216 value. 5.7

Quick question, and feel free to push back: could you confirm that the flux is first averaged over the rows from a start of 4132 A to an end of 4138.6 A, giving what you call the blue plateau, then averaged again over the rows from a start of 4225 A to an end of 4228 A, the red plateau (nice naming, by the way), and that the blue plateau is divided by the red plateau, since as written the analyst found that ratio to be 1.24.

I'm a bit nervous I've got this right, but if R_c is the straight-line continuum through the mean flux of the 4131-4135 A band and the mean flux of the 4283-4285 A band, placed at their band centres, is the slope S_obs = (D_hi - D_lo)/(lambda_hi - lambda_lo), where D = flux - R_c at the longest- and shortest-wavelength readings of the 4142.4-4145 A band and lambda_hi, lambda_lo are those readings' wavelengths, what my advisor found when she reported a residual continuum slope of 0.2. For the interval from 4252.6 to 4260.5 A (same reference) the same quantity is -0.2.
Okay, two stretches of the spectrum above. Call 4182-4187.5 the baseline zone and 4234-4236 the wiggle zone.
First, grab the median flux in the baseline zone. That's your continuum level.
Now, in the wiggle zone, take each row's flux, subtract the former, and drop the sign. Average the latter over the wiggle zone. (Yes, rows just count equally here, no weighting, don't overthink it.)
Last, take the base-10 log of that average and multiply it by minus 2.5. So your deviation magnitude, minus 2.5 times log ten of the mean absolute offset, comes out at 0.4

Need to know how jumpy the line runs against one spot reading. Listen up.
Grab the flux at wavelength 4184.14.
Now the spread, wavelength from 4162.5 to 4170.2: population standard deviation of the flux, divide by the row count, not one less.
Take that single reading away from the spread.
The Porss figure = -9.4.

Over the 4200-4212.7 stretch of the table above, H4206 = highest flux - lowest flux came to 1.8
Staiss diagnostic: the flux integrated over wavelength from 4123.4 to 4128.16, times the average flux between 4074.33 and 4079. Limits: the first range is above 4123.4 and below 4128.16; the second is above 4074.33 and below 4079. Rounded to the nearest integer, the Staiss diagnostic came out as 380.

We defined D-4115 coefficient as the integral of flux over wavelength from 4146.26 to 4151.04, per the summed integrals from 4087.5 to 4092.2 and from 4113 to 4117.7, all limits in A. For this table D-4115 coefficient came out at 0.46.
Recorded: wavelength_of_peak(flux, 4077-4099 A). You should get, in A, 4087.96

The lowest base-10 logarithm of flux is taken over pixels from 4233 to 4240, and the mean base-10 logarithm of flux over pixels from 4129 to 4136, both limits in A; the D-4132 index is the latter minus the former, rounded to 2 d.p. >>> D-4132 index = -0.07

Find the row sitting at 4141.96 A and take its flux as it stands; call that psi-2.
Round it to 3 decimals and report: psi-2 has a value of 7.815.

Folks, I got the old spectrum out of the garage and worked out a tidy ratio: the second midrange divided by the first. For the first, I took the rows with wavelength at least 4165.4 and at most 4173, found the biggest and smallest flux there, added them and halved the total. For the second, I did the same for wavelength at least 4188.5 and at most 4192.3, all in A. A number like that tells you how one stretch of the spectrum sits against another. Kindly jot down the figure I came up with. 0.90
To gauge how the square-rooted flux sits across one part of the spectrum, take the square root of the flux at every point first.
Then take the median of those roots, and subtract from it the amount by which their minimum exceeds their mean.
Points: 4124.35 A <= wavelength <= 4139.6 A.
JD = 3.26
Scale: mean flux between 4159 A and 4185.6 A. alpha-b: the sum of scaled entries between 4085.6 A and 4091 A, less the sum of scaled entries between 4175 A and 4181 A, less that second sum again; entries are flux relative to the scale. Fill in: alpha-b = -4.8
